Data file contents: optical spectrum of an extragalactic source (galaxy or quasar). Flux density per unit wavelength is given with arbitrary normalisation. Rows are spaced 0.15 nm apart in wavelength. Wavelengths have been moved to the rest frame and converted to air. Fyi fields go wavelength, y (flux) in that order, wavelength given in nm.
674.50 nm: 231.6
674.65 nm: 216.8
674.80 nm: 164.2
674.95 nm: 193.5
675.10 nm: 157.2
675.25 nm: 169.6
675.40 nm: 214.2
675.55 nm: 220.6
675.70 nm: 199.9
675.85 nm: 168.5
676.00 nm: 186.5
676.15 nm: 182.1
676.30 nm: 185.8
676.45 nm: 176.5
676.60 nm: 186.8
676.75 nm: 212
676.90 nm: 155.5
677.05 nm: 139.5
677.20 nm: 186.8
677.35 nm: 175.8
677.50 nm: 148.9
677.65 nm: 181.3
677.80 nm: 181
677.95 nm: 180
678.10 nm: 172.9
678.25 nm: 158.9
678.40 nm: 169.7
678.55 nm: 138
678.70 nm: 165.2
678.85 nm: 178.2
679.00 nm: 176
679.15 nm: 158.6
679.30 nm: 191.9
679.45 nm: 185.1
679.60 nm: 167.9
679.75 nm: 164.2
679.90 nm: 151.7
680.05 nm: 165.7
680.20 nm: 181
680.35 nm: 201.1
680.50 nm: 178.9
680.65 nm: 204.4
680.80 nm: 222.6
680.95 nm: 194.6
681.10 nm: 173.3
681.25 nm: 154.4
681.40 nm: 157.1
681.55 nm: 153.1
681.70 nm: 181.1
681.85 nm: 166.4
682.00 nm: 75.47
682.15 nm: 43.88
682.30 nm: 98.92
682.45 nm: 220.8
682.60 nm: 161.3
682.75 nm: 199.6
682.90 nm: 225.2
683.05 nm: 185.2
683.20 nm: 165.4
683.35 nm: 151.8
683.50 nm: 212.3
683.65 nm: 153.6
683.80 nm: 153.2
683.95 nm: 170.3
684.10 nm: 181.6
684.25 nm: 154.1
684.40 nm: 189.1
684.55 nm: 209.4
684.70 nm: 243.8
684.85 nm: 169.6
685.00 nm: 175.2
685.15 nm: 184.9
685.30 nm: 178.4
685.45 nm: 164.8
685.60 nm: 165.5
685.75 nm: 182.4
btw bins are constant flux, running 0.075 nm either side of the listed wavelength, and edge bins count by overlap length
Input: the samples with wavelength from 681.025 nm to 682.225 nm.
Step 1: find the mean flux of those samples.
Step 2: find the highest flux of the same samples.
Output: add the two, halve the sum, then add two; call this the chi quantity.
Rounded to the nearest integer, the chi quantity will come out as 162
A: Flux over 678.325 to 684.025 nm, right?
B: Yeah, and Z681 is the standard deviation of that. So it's 36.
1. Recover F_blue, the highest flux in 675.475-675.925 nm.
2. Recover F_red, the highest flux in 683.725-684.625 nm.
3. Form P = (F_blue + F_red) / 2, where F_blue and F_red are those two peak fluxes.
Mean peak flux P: 215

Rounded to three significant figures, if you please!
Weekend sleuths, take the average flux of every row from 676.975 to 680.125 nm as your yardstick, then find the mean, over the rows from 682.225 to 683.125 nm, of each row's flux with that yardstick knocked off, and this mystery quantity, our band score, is 13.4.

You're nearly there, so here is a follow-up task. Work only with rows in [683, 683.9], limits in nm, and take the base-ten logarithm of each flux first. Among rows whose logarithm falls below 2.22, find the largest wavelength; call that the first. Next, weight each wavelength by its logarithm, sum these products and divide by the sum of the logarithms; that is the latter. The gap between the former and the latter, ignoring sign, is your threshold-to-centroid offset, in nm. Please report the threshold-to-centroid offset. 0.38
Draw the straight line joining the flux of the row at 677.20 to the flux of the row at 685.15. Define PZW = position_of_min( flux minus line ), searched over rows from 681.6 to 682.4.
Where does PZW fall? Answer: 682.15 nm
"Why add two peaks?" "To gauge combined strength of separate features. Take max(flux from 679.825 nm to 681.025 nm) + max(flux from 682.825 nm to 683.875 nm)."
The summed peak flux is 448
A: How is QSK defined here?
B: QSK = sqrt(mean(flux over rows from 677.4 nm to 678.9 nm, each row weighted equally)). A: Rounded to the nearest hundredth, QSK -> 12.94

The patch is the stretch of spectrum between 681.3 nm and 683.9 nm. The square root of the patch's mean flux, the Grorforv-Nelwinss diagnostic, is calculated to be 12.6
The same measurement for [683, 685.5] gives 13.4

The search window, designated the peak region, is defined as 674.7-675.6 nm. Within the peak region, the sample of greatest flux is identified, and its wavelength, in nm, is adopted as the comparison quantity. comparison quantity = 675.55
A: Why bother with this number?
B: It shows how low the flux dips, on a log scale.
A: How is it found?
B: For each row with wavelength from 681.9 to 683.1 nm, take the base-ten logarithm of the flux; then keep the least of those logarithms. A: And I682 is 1.64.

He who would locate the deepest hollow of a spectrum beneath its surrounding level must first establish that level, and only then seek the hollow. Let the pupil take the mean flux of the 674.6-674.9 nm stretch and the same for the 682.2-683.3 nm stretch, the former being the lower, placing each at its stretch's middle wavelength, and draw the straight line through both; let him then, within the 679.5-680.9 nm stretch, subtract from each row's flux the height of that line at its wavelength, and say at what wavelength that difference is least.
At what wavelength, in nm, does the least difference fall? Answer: 679.90 nm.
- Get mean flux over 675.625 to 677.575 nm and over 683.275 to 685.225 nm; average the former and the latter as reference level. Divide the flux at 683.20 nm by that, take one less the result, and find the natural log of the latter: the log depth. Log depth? -2.58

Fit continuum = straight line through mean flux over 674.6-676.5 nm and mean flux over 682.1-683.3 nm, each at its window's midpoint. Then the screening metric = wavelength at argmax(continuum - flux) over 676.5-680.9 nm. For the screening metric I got 677.05 nm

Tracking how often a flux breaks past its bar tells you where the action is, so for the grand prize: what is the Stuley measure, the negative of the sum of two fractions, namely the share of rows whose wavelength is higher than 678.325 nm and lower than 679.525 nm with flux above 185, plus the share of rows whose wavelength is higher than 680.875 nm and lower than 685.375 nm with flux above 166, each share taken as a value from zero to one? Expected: -0.85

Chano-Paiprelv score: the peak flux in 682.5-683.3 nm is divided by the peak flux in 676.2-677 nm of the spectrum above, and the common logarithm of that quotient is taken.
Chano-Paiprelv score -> 0.03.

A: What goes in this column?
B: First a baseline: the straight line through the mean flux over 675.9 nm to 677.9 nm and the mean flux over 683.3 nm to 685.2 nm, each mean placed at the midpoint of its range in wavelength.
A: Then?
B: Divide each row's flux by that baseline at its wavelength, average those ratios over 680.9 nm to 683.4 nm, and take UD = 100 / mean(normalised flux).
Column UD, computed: 113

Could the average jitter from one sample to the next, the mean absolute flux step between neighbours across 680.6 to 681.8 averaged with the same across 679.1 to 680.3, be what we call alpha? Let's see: 16.0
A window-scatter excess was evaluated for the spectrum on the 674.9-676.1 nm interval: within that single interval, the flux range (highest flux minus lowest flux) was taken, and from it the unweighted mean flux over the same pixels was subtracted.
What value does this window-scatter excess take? -125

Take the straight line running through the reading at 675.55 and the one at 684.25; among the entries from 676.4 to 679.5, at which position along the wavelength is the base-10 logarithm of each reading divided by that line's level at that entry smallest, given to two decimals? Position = 677.05 nm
